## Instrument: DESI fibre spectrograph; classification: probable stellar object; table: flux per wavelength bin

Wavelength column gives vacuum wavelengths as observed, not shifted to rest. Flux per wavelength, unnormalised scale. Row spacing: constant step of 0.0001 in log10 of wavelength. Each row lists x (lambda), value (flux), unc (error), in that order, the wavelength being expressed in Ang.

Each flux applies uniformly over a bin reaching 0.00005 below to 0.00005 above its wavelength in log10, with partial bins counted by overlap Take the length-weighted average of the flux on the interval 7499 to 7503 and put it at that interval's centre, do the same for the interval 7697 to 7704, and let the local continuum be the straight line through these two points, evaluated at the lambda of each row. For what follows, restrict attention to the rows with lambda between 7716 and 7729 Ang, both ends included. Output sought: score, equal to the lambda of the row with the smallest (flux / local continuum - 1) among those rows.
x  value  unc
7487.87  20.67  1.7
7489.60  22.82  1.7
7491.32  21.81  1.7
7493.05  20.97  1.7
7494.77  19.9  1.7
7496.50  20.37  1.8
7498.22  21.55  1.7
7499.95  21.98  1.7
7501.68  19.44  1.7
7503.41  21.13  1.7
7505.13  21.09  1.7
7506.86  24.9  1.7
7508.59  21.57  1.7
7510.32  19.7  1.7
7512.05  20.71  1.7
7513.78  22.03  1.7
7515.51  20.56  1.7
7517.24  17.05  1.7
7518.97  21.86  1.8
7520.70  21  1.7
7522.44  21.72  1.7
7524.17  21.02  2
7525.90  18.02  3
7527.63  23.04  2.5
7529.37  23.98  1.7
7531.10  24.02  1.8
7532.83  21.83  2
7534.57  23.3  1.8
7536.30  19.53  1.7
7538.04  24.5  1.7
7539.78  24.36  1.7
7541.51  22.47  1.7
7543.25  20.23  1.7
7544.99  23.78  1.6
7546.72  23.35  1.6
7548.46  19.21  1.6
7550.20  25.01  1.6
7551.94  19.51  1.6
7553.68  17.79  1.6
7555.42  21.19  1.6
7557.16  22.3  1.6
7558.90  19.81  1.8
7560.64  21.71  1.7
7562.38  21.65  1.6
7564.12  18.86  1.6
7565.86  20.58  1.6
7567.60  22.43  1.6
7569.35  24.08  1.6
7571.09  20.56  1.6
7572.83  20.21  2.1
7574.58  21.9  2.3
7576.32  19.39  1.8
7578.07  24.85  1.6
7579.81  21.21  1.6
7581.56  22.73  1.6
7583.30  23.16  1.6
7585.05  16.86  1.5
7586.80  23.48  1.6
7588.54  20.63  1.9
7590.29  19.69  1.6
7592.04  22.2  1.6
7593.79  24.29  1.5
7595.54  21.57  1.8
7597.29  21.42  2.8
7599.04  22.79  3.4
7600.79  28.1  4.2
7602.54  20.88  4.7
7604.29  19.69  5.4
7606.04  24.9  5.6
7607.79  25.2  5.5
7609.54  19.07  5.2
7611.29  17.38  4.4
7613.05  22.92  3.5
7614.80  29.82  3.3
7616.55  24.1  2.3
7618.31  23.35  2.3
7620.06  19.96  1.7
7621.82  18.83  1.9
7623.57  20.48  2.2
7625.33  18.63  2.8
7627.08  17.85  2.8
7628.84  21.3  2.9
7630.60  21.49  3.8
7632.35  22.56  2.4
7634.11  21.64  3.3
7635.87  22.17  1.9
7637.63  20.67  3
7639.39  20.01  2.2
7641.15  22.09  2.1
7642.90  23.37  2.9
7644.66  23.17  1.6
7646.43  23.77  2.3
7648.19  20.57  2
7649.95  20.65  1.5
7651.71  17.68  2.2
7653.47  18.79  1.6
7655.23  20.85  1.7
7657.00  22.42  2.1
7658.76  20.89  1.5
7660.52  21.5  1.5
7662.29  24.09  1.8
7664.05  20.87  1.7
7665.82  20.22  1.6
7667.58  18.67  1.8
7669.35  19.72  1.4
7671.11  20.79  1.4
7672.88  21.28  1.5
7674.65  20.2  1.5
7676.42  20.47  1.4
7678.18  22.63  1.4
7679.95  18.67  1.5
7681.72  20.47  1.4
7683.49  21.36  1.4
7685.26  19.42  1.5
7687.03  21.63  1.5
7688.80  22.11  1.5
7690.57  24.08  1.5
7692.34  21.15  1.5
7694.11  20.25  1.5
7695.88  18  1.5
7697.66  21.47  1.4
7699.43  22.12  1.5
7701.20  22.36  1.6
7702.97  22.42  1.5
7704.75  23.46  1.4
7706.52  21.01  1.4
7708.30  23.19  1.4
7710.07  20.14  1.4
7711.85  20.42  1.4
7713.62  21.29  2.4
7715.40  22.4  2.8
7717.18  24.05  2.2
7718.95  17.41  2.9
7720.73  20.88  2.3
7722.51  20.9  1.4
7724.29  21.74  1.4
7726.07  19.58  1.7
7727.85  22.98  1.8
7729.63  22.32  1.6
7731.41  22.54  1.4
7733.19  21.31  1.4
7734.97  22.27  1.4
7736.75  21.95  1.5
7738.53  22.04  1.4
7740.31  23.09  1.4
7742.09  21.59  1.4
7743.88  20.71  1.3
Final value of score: 7718.95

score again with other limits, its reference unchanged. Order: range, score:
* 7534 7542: 7536.30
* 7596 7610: 7609.54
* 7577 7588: 7585.05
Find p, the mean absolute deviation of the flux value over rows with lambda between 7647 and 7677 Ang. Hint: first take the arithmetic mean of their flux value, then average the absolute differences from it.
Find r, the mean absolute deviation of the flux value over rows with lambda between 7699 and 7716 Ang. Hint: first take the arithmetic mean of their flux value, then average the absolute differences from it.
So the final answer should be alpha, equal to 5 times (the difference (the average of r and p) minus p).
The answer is -0.1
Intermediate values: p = 0.97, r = 0.9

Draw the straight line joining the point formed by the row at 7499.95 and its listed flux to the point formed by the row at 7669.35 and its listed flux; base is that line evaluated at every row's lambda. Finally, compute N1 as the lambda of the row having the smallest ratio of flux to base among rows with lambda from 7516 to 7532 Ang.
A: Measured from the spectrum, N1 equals 7517.24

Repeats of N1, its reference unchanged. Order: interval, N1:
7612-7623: 7621.82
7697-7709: 7706.52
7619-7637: 7627.08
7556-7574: 7564.12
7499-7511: 7501.68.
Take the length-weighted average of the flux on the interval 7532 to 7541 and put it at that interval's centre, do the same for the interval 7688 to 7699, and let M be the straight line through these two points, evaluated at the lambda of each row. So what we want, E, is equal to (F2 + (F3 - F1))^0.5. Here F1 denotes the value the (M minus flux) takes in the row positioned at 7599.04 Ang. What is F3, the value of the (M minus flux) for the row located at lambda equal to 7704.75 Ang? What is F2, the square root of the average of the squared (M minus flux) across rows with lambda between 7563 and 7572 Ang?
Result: 0.7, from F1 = -0.7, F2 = 2.1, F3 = -2.4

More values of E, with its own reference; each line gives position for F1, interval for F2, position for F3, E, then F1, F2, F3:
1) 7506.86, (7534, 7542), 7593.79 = 1.3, -1.9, 1.8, -2.1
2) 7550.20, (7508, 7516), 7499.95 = 2.4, -2.4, 2.2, 1.1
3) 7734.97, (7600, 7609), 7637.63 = 2.5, -1.5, 3.5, 1.1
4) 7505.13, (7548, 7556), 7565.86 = 1.8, 1.9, 3.2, 1.8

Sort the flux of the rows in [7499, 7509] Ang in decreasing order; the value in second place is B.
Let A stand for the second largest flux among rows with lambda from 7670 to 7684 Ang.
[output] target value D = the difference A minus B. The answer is -0.6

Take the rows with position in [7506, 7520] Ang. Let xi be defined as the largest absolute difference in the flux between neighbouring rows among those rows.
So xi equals 4.8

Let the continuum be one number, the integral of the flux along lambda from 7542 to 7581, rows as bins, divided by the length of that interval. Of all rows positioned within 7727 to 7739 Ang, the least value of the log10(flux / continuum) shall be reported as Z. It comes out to -0.001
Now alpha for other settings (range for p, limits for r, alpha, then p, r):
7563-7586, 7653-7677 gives -2.0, 1.75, 0.9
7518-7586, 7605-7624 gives 3.2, 1.67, 2.9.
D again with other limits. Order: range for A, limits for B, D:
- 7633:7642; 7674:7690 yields 0.0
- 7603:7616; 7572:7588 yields 1.7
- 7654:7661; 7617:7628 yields 1.0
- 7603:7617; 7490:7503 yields 3.4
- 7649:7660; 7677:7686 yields -0.5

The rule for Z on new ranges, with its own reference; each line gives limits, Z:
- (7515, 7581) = -0.098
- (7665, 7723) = -0.089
